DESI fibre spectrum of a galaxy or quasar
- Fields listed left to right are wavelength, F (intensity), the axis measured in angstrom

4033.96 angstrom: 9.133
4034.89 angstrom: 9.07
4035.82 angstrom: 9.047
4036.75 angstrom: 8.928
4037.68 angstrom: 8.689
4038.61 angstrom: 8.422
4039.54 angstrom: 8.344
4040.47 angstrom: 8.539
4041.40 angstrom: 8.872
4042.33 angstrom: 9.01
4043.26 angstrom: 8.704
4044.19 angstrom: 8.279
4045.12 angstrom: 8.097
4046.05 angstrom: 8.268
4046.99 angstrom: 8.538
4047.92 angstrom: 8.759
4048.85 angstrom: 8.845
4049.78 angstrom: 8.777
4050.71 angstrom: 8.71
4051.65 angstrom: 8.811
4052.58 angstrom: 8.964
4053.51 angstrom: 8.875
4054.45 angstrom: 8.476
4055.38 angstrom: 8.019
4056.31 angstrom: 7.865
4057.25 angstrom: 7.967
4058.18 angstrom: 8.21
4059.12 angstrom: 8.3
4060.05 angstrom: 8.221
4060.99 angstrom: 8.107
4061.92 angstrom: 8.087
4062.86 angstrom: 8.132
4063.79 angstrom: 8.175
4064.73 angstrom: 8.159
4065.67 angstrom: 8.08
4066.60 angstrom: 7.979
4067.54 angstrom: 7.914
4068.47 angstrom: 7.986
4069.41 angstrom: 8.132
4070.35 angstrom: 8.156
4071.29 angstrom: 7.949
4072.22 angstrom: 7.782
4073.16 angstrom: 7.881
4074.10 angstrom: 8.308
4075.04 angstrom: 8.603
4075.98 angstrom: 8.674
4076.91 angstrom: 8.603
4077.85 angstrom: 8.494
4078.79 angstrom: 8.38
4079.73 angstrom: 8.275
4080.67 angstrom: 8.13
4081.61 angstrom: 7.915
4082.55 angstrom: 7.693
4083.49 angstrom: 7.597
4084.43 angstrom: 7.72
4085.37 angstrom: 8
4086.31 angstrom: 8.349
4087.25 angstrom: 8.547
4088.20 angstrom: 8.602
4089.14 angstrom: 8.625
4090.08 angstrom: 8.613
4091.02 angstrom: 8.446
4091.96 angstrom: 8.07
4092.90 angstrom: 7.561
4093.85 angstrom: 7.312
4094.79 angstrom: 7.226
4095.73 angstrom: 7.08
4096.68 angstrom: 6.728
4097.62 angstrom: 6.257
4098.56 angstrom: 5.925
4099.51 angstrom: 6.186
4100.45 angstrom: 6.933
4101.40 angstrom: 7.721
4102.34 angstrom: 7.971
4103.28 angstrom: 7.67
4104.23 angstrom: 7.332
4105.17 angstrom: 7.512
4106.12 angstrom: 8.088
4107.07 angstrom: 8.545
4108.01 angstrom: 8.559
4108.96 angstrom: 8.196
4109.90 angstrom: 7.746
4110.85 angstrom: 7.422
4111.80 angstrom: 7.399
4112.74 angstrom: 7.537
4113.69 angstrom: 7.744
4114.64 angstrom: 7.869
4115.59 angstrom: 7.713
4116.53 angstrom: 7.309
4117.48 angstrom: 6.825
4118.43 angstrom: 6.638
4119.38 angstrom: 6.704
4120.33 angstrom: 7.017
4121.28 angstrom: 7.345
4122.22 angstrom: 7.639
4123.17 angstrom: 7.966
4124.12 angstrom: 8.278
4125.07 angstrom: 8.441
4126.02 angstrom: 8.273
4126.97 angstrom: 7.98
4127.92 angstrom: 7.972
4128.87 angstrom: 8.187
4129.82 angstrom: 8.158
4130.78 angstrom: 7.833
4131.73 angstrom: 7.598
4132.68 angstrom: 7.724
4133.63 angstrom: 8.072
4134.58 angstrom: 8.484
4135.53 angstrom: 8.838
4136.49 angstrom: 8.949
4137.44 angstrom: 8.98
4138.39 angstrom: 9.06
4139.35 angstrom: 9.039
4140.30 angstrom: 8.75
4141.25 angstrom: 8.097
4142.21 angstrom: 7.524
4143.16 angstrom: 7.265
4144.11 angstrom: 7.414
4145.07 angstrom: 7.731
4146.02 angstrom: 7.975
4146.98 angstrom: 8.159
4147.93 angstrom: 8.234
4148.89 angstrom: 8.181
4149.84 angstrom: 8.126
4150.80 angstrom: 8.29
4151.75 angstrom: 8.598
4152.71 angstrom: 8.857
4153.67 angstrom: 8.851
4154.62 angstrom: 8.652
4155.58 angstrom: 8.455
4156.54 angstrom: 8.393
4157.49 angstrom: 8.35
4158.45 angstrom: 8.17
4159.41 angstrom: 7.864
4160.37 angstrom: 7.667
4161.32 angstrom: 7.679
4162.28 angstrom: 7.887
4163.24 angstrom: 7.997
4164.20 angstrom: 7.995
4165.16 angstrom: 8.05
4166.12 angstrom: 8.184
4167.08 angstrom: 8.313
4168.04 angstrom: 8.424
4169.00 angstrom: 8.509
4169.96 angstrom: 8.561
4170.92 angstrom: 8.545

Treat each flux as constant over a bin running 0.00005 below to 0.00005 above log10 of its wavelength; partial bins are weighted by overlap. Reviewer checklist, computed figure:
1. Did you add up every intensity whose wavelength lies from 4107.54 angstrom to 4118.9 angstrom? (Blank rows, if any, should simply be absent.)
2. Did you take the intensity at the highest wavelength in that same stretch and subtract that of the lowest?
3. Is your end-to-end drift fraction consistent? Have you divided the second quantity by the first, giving -0.021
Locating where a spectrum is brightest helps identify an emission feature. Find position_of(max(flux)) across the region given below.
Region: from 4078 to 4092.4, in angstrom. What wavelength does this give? 4089.14 angstrom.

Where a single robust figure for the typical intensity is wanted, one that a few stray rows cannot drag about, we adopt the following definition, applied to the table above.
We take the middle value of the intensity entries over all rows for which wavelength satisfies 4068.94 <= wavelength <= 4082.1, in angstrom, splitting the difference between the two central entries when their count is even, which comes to 8.22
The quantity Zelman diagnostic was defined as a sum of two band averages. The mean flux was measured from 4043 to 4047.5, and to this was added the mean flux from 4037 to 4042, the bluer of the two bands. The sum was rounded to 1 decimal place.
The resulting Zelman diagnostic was 17.0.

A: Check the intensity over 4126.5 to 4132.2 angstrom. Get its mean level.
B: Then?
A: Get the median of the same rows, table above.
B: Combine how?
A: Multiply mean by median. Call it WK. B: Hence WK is 63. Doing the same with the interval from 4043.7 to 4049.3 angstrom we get 71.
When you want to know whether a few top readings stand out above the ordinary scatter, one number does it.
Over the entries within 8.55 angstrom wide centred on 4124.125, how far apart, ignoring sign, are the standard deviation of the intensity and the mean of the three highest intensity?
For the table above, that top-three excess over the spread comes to 7.9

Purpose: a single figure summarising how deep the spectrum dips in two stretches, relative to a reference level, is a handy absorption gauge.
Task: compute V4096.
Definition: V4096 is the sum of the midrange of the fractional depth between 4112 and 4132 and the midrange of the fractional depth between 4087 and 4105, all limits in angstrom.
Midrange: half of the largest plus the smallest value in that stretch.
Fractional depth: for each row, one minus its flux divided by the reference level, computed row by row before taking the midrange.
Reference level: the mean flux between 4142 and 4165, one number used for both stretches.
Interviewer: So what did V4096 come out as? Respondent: 0.17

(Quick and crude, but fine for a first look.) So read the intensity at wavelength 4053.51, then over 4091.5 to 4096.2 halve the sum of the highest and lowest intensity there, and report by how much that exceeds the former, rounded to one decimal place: -1.3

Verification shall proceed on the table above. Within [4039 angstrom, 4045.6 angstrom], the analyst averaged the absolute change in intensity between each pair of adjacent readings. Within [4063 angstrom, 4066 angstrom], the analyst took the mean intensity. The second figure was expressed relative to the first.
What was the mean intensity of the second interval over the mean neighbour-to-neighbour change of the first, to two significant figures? 31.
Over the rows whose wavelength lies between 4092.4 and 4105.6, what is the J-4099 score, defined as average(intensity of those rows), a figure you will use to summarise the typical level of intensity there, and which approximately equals 7.1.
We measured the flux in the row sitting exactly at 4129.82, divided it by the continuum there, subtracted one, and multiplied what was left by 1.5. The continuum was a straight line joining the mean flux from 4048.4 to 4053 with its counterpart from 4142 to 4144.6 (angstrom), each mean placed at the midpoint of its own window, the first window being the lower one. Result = 0.11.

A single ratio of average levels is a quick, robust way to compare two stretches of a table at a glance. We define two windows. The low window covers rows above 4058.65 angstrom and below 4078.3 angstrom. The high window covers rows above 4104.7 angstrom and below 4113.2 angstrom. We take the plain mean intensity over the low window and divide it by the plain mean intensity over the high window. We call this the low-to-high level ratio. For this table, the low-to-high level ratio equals 1.04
